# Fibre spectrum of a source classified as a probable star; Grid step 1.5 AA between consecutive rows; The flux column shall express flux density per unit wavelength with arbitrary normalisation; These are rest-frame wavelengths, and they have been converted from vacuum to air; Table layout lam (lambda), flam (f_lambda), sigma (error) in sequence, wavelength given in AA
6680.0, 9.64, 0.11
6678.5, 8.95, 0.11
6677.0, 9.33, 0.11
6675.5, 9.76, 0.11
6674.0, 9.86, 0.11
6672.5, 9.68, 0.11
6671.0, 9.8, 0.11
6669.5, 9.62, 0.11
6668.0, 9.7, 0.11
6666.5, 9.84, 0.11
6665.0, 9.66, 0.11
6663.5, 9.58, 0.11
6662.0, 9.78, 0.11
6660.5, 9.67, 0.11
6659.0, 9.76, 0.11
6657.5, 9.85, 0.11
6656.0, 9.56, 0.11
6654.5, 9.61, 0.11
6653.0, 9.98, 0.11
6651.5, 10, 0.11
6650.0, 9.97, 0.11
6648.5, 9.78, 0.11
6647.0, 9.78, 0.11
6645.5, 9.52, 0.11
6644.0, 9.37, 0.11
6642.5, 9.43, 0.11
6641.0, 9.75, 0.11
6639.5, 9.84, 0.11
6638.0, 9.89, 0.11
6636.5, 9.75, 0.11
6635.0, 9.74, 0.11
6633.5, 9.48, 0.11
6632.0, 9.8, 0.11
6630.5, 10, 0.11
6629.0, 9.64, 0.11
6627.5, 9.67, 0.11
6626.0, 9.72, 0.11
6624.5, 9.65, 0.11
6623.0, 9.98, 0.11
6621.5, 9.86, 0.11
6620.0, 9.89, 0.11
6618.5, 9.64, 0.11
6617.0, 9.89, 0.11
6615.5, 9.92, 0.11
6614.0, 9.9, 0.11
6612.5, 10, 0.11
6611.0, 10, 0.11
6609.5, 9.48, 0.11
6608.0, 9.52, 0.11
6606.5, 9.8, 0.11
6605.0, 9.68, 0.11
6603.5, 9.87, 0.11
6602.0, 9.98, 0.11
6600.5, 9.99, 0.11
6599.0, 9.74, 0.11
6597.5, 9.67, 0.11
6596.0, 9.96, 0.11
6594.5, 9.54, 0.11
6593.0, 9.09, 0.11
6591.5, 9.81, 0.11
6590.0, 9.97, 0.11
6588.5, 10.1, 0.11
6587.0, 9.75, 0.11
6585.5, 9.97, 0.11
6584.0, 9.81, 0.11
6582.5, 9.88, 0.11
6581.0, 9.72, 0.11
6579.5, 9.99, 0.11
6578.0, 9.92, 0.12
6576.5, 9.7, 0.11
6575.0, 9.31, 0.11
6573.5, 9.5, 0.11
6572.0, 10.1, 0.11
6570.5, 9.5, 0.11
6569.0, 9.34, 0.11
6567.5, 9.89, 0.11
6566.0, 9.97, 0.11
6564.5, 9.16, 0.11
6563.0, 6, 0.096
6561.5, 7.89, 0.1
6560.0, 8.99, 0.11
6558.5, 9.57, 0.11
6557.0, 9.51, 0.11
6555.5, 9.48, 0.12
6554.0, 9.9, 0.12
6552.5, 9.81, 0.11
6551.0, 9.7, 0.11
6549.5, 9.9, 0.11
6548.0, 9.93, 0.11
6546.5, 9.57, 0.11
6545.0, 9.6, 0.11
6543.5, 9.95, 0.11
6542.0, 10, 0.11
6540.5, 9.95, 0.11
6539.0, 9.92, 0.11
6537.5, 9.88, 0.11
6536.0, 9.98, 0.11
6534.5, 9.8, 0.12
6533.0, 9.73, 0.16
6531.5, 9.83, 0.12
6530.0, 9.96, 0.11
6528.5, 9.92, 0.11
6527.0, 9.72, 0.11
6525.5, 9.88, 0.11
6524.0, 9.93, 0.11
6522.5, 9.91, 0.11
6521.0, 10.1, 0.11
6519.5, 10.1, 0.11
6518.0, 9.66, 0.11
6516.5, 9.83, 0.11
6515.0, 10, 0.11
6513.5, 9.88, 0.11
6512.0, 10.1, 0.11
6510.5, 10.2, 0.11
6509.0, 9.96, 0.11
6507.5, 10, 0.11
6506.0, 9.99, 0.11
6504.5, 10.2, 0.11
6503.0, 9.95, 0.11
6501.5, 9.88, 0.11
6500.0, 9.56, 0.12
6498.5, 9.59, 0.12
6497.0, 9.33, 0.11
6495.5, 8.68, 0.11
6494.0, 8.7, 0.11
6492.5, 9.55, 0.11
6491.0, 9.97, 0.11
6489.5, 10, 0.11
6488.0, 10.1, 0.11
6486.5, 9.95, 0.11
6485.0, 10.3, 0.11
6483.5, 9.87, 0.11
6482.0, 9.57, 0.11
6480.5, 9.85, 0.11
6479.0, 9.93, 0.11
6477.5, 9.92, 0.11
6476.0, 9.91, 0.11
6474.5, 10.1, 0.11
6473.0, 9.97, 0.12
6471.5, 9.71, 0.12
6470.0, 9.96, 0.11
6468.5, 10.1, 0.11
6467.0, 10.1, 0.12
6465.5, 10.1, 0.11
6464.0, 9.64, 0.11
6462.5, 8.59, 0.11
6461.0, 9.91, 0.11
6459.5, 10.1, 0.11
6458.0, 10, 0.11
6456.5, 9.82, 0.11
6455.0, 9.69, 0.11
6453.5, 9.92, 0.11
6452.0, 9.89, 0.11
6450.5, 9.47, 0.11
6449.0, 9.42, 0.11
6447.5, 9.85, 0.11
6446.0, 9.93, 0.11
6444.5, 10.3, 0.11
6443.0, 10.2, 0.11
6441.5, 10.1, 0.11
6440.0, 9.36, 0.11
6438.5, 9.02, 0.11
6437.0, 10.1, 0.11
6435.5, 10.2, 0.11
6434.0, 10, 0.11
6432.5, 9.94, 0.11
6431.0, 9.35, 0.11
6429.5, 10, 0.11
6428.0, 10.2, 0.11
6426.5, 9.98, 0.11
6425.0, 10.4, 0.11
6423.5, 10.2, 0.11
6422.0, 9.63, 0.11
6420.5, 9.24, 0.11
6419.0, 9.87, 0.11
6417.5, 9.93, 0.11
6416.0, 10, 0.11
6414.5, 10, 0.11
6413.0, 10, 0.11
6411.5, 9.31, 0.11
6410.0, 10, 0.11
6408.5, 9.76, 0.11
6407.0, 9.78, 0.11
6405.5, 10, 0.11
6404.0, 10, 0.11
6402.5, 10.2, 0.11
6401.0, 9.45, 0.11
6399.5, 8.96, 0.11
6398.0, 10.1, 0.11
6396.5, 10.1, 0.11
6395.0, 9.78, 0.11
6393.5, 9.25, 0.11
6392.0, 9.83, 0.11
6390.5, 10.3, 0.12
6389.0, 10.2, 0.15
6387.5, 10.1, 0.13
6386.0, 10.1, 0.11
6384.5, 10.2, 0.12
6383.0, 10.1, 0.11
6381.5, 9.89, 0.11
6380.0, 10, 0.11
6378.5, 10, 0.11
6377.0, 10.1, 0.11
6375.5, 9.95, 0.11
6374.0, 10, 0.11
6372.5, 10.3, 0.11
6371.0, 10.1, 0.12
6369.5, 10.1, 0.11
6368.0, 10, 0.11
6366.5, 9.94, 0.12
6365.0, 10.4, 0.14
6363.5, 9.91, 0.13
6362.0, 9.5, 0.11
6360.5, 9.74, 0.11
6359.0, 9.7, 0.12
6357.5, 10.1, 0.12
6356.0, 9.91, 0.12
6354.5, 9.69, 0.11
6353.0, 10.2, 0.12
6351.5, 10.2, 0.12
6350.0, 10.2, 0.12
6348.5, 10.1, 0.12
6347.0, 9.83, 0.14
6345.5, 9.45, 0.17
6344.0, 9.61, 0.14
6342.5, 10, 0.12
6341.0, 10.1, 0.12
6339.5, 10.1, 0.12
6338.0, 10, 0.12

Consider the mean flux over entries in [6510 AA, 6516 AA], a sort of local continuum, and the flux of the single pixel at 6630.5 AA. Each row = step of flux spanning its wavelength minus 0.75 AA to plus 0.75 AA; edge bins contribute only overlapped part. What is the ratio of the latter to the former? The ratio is 1.00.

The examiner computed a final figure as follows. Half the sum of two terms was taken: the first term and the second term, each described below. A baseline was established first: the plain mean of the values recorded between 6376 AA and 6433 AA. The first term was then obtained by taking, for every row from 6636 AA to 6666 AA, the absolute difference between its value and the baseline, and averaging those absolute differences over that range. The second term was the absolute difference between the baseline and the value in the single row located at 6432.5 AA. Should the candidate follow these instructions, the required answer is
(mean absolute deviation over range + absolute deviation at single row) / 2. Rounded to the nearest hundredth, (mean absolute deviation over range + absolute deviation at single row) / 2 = 0.12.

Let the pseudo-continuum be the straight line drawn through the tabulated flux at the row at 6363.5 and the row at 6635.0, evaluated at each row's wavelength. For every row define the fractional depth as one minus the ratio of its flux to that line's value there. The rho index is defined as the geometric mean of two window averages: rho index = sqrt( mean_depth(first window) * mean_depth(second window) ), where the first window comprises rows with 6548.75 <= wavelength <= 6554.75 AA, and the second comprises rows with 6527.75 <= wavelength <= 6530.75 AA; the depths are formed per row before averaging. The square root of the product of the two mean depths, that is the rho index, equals 0.007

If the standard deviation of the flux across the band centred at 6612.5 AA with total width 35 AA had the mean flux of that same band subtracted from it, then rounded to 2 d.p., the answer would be -9.64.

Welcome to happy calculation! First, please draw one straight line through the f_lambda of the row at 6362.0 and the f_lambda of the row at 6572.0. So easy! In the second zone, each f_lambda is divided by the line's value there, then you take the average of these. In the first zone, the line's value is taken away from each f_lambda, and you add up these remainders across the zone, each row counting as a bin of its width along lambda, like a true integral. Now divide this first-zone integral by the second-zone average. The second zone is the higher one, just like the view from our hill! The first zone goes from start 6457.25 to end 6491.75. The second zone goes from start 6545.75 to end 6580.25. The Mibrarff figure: 3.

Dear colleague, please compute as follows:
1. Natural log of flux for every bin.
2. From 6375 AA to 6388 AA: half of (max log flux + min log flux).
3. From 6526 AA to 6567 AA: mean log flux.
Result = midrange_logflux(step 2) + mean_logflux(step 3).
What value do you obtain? 4.56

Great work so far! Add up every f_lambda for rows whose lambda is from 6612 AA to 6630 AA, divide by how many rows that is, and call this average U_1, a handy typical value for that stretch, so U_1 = 9.81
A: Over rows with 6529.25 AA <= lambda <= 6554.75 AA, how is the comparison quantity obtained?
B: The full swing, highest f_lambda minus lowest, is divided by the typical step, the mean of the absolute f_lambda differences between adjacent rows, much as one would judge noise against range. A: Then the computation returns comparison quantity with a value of 3.6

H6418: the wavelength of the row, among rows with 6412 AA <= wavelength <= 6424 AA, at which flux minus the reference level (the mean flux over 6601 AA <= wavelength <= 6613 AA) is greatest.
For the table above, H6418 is 6423.5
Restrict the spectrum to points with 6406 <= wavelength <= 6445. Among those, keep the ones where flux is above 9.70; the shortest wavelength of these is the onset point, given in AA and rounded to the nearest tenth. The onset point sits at 6407.0 AA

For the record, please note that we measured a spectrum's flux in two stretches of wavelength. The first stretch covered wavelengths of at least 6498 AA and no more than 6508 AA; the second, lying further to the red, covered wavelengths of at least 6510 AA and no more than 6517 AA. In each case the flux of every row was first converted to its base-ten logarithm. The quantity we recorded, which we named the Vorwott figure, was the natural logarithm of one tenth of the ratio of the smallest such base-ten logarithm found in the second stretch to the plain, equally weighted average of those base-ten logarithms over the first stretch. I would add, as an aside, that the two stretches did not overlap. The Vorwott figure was -2.30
